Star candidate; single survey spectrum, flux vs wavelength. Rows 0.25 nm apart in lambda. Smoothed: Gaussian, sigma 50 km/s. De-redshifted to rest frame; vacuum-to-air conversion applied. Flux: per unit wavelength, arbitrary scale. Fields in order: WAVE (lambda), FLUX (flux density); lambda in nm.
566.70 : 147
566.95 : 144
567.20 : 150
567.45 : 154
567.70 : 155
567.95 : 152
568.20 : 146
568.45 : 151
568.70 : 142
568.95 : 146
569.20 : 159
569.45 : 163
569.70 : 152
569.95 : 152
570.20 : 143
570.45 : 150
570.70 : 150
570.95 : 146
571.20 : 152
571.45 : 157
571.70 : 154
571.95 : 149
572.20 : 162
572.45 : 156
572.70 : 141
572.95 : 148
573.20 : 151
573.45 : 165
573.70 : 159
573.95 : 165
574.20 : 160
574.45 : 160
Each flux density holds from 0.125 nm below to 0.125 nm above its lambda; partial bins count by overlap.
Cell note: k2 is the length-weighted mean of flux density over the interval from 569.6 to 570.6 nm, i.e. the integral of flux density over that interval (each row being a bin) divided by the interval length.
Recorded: 149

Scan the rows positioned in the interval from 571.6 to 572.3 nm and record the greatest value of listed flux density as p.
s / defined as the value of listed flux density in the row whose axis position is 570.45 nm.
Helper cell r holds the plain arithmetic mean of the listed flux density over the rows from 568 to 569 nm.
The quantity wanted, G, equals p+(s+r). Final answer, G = 458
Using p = 162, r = 146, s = 150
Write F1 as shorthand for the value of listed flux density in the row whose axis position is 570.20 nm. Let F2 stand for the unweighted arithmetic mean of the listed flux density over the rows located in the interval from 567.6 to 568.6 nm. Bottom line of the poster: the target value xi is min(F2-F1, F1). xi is 8.0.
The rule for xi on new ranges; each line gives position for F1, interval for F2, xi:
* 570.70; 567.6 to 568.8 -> -0.8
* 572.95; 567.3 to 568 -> 5.7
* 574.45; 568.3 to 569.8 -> -7.8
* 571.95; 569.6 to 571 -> -0.2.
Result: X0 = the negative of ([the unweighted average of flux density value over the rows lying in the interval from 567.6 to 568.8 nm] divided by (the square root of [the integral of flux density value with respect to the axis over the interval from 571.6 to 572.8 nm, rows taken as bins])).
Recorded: -11.0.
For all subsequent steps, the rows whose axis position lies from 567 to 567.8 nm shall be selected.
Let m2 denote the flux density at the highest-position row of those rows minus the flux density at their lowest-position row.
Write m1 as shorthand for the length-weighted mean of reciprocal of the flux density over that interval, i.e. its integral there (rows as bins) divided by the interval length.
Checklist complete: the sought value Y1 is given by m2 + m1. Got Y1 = 5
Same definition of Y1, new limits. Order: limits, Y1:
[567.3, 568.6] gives -3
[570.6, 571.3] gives 2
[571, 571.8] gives 2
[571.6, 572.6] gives 2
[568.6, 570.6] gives 8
